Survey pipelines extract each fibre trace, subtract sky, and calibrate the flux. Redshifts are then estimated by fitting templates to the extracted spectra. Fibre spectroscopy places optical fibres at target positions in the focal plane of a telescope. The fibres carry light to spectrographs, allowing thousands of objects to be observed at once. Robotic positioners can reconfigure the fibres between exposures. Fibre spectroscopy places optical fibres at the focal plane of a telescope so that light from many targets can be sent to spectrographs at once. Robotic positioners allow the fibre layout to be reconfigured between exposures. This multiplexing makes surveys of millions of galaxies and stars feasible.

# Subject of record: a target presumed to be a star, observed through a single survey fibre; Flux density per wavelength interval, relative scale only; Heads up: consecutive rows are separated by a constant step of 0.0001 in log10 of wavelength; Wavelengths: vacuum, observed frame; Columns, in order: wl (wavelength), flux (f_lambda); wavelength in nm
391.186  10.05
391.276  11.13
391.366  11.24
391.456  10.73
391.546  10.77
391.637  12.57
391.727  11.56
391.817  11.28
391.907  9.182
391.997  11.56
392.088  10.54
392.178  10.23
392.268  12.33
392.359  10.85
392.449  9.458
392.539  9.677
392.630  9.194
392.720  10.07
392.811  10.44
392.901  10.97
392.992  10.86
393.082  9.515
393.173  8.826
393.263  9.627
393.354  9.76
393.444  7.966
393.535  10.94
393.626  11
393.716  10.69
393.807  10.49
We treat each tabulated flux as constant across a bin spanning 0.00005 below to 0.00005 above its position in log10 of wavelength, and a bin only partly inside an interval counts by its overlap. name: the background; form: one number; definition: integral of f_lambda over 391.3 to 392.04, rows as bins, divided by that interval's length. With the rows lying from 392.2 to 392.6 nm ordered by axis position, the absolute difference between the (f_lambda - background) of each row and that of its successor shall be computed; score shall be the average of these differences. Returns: 1.03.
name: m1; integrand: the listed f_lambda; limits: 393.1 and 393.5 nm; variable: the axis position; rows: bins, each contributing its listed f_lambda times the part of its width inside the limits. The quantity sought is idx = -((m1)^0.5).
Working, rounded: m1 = 3.6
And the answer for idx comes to -1.91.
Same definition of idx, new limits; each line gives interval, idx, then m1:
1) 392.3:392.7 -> -1.99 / 4.0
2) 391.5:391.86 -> -2.04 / 4.2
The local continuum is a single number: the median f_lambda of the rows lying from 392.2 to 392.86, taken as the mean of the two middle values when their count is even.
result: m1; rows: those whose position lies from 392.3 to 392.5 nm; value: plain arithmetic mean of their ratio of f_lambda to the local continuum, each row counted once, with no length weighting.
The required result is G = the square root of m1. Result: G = 1.00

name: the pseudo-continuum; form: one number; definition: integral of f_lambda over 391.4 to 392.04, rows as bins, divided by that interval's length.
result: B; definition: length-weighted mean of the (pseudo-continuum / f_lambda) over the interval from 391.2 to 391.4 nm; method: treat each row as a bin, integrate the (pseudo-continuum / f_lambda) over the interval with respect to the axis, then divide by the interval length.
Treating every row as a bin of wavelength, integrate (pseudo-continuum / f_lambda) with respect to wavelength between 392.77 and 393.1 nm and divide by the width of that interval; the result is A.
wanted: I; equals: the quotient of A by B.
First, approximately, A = 1.06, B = 1.011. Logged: 1.05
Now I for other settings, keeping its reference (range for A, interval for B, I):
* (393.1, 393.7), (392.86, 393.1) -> 1.09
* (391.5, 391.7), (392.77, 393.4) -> 0.85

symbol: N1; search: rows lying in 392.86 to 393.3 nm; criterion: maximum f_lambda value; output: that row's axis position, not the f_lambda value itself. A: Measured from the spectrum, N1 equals 392.901 nm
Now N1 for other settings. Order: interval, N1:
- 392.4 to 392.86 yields 392.811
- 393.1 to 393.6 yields 393.535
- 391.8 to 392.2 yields 391.997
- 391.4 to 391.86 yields 391.637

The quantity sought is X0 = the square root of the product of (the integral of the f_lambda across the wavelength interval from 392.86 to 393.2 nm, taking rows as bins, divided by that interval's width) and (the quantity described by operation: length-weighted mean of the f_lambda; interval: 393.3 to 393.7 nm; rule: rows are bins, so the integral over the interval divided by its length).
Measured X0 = 10.0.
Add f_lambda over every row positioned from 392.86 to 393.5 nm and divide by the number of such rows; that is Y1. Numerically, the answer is 9.6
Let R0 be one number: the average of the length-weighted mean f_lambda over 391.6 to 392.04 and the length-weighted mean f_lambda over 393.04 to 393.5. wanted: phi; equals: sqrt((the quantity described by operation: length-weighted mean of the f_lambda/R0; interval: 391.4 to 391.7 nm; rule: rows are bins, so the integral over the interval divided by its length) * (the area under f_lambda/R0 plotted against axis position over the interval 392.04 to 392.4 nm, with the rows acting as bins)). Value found 0.66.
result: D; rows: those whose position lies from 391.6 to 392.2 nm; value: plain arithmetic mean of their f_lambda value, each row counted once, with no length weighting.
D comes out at 11.0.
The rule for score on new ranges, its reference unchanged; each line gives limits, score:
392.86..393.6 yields 1.12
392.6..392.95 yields 0.59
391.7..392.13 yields 1.44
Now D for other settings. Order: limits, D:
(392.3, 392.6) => 10.0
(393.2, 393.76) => 10.0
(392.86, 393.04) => 10.9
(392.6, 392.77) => 9.6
